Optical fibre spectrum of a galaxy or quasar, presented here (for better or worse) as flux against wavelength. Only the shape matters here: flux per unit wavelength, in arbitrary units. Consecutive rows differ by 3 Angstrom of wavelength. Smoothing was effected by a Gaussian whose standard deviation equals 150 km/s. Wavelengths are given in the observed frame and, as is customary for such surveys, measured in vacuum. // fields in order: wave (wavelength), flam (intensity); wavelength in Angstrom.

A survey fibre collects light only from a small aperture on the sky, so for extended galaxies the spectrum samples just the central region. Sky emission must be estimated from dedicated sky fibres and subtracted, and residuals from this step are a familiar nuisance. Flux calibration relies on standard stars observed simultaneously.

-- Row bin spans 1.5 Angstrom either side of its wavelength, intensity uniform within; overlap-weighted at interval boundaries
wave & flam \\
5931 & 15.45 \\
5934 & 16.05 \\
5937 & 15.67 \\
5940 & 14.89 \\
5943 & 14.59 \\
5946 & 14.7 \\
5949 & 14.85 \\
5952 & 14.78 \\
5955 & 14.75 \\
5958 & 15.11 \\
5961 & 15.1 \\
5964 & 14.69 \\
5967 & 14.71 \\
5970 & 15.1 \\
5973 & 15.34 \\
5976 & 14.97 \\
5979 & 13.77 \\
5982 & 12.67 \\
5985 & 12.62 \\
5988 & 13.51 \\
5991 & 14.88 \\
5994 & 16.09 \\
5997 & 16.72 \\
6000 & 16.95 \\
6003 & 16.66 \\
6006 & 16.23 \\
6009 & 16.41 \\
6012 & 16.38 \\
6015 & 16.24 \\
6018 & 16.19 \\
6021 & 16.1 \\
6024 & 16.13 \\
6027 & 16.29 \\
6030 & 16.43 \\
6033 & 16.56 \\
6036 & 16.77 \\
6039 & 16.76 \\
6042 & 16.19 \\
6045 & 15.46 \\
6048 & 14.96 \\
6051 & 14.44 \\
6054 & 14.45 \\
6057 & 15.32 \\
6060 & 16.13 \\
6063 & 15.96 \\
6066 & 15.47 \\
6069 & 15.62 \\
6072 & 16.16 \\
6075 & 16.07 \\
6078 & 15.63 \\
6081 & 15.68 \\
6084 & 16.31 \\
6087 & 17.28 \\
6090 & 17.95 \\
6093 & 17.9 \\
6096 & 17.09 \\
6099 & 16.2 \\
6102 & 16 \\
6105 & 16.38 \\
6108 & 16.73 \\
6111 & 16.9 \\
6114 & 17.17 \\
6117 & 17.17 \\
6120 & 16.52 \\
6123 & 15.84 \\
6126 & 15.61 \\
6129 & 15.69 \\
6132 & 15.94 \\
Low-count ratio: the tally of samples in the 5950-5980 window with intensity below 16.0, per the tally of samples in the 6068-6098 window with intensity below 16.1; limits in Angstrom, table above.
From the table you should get 2.5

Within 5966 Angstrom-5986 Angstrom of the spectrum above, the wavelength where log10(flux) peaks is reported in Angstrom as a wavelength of 5973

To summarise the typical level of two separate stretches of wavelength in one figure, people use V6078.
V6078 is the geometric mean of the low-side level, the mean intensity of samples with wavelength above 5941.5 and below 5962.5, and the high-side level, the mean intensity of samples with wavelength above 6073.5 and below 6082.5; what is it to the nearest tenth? 15.3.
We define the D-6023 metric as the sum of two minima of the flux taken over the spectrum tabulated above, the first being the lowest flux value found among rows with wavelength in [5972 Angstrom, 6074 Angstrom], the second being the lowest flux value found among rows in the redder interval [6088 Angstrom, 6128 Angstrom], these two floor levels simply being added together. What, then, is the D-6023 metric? 28.2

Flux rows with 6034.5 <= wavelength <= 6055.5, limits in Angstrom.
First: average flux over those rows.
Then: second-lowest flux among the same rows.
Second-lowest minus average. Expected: -1.1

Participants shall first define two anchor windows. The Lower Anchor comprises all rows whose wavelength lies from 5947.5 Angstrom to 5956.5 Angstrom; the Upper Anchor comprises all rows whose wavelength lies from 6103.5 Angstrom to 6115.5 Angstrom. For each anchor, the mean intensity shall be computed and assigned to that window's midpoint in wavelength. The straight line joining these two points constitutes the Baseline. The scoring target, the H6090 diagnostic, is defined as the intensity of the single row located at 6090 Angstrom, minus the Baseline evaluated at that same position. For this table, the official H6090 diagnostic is 1.4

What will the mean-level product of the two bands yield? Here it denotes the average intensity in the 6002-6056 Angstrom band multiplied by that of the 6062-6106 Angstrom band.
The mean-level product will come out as 263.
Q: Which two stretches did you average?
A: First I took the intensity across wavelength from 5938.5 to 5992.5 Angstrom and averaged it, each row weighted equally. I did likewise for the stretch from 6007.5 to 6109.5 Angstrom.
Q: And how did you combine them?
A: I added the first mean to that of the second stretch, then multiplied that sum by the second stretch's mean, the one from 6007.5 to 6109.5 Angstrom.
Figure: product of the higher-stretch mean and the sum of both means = 496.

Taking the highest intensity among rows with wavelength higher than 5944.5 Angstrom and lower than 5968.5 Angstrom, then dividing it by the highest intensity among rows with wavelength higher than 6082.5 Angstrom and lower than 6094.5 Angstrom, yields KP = 0.84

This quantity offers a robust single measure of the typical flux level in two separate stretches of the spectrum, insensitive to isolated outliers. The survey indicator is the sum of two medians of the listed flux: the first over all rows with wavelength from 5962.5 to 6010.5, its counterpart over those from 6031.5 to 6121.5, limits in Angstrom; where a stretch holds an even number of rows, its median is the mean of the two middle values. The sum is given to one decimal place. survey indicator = 31.2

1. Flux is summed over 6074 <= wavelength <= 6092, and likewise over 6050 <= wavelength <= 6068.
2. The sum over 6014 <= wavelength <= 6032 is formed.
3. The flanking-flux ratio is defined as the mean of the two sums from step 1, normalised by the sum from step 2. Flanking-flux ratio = 0.98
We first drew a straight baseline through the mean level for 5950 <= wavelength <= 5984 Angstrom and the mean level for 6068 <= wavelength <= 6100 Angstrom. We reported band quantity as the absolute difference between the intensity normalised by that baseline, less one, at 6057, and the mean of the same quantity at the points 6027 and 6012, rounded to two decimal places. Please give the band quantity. 0.10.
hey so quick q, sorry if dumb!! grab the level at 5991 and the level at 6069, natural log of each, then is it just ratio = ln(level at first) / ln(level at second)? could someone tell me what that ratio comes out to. 0.98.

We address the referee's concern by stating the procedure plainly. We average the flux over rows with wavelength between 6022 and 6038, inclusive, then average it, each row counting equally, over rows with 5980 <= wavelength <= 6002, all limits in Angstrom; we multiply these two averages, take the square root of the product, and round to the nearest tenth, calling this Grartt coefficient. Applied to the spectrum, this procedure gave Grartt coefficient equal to 15.6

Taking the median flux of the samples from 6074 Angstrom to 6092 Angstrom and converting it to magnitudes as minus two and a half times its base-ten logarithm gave -3.02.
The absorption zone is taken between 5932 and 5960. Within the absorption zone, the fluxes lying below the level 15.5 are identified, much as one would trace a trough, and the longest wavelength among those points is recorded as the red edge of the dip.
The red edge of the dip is 5958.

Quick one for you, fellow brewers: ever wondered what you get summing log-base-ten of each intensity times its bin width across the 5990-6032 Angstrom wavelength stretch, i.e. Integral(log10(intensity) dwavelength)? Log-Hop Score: 50.9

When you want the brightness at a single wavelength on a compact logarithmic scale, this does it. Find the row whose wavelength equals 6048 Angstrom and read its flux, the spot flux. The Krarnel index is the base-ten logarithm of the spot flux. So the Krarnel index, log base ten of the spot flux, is 1.17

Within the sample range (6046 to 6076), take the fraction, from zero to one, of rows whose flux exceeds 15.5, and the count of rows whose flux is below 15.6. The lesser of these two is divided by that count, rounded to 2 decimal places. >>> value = 0.10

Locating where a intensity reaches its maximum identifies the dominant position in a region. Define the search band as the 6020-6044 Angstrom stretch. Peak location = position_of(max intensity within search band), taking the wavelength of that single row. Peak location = 6036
